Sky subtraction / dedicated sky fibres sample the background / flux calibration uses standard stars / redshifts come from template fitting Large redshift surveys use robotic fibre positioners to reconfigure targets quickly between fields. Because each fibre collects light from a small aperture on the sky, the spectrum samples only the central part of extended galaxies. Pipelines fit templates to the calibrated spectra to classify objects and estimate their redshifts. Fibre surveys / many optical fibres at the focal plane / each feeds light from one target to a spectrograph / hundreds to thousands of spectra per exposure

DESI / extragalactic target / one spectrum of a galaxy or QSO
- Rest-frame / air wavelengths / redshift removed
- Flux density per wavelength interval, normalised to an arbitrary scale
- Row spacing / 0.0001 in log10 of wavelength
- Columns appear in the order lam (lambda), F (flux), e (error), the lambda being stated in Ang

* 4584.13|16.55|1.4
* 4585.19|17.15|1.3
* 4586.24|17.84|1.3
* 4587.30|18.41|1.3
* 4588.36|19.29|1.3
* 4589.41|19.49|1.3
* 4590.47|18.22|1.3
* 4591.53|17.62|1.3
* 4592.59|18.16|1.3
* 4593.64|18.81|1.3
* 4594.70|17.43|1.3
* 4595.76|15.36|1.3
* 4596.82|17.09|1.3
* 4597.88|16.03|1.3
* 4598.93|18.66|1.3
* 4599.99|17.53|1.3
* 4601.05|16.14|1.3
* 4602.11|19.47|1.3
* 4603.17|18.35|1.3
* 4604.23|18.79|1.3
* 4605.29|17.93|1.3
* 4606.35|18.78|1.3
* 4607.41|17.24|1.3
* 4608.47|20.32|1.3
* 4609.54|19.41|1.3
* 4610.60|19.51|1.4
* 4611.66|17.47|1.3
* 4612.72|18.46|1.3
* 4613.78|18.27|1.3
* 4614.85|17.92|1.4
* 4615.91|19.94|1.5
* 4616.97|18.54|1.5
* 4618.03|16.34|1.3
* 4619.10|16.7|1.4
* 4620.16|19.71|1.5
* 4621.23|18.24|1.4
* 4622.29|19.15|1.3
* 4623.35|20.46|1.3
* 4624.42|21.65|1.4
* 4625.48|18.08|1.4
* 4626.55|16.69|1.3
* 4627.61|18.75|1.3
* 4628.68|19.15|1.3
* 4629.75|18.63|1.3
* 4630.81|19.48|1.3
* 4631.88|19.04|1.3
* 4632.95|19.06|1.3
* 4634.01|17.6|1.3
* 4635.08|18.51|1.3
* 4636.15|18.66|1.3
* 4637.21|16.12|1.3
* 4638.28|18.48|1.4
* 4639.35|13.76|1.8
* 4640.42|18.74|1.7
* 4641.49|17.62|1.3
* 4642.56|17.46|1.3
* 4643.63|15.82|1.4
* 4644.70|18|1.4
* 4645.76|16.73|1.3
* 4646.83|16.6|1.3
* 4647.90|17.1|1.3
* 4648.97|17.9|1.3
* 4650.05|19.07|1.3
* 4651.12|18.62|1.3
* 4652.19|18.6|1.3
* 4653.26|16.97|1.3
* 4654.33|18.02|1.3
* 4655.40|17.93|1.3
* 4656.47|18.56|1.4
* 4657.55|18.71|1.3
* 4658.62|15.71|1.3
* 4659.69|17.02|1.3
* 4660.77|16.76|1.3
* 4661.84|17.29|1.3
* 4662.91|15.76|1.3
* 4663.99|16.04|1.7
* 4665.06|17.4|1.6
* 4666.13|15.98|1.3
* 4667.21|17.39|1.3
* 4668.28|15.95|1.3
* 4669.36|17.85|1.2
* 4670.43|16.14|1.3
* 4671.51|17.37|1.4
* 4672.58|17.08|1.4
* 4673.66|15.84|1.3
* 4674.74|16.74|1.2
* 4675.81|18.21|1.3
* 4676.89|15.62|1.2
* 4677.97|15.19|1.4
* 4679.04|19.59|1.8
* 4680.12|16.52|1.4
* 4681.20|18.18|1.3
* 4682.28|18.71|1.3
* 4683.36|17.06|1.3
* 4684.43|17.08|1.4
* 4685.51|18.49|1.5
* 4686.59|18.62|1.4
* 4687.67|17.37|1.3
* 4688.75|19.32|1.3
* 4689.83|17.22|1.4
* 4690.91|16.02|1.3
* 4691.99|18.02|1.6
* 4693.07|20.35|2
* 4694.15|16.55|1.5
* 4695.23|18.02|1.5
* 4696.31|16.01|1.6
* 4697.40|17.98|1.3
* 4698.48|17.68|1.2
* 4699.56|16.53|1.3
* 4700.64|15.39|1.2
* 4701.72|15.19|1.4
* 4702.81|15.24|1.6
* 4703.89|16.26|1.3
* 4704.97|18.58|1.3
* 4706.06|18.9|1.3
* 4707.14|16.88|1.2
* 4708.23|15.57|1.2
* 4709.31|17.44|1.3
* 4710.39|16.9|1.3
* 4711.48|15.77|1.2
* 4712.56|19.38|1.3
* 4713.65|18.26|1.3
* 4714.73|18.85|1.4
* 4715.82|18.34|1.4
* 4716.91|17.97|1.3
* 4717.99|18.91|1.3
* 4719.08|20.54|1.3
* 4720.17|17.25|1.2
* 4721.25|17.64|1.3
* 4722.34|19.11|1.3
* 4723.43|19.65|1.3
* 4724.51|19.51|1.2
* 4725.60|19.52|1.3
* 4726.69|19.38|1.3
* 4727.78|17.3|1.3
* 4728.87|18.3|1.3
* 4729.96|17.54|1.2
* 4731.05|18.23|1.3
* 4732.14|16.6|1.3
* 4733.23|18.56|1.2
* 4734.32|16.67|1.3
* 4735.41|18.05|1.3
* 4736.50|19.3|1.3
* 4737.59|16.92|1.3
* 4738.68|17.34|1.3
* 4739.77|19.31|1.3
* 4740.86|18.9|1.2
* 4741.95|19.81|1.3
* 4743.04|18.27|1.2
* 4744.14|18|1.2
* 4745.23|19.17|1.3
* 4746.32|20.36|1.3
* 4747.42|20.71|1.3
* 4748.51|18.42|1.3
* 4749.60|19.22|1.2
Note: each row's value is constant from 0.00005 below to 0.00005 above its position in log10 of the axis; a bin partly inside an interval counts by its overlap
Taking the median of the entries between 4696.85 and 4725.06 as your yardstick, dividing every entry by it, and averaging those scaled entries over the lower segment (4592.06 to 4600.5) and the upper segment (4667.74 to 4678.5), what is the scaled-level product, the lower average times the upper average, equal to 0.91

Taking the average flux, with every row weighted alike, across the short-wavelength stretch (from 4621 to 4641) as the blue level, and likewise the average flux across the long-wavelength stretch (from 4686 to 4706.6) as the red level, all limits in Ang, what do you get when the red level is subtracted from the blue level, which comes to 1.1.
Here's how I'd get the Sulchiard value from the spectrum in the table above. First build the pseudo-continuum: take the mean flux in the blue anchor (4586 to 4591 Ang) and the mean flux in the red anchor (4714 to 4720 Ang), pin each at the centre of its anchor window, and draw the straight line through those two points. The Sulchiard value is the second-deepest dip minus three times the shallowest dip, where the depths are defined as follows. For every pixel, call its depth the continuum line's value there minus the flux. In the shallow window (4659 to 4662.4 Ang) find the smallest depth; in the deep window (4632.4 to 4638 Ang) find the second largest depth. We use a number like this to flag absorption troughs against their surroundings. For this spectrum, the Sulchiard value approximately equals -3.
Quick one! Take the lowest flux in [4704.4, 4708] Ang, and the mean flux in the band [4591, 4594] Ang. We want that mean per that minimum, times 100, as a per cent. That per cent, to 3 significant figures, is 108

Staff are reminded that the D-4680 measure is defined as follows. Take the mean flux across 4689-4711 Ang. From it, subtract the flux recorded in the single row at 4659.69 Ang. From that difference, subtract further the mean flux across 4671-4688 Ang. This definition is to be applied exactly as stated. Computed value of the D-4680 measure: -17.3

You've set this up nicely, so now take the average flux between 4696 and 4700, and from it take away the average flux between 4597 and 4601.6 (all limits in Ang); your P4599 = 0.0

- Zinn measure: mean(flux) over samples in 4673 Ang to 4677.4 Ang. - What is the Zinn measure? 16.6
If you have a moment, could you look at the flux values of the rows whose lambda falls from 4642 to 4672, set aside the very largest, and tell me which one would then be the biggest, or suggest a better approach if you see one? 18.71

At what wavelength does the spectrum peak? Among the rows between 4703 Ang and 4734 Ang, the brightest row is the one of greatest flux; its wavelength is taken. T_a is 4719.08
